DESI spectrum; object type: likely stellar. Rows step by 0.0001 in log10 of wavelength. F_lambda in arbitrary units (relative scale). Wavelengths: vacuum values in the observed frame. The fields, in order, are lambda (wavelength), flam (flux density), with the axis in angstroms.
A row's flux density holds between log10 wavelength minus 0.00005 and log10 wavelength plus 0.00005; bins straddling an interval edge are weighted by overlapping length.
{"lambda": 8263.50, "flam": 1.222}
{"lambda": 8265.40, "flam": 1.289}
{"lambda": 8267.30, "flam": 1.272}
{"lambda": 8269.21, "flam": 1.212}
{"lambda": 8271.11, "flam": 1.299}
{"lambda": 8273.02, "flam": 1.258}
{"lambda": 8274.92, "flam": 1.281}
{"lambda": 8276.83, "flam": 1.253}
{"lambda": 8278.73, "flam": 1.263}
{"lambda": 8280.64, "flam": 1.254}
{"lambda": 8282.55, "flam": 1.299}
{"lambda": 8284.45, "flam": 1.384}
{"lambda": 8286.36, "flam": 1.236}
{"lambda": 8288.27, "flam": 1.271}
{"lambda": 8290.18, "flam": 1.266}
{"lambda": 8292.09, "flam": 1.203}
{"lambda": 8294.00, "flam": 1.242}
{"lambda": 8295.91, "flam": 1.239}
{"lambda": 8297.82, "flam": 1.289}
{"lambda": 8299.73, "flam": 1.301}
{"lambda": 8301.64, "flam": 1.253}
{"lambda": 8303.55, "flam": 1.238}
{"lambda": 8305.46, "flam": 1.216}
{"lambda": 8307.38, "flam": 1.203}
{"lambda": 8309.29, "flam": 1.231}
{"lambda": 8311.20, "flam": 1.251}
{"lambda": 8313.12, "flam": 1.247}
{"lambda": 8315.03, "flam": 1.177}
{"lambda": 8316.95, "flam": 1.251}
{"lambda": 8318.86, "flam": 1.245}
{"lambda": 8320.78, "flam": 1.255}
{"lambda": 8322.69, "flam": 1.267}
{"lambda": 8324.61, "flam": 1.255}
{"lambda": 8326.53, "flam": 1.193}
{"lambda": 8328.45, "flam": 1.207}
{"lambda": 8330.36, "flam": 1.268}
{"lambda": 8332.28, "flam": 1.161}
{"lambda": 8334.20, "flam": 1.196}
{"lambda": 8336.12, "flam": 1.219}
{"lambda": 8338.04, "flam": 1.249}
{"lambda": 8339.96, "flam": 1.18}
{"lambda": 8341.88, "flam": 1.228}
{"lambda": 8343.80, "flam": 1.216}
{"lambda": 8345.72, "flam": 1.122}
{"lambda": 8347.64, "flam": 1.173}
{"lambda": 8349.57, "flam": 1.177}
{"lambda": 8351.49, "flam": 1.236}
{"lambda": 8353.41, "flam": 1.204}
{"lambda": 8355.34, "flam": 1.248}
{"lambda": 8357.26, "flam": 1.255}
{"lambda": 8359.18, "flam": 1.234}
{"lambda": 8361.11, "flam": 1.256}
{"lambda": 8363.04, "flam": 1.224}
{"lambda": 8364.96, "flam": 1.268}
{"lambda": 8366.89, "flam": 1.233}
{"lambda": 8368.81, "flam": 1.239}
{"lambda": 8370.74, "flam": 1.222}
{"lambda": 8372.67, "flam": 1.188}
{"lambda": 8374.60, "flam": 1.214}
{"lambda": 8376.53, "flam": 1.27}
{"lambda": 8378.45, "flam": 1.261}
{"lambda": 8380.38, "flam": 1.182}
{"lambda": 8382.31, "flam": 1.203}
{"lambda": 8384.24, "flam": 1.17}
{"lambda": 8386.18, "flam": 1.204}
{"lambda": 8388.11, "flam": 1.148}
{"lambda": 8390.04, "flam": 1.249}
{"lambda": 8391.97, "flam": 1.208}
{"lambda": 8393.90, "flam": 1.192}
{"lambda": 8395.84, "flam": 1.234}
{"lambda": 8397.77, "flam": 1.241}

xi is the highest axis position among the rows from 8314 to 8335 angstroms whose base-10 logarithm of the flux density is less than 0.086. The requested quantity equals 8334.20 angstroms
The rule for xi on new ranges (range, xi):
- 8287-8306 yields 8305.46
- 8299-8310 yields 8307.38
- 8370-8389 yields 8388.11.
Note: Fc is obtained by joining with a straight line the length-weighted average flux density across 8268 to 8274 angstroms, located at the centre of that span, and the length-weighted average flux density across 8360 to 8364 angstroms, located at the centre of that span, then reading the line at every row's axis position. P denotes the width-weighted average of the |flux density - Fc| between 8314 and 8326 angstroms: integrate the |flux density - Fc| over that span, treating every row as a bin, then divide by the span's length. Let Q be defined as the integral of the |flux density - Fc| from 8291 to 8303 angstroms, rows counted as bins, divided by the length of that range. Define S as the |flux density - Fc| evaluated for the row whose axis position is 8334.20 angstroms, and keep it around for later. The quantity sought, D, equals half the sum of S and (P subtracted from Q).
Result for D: 0.03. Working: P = 0.020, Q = 0.026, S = 0.048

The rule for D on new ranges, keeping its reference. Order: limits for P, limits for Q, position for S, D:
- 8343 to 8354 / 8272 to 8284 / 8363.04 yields -0.01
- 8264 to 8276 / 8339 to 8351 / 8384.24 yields 0.05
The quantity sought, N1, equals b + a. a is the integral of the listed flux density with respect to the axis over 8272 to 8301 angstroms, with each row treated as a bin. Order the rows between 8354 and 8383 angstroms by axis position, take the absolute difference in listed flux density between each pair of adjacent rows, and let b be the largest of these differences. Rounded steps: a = 36.8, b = 0.079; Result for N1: 36.9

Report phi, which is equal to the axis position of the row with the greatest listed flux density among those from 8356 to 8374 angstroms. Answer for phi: 8364.96 angstroms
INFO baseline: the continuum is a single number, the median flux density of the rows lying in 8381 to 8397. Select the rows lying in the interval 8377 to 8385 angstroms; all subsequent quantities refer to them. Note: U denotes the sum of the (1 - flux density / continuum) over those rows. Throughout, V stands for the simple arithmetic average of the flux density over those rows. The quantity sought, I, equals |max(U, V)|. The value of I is 1.20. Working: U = 0.00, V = 1.20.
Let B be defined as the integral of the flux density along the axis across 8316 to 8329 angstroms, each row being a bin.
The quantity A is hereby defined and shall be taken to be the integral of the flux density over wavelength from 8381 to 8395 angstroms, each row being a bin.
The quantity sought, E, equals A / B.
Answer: 1.04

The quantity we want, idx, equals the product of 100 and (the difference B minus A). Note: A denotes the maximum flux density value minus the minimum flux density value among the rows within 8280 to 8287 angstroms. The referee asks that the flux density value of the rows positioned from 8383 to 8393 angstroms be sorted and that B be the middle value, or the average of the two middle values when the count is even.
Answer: 106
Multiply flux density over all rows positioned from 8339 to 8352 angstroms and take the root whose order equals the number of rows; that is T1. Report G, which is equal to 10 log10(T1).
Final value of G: 0.75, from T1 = 1.19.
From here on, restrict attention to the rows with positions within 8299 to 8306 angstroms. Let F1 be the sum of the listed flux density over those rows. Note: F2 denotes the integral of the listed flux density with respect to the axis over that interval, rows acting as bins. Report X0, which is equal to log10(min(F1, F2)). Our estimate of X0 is 0.700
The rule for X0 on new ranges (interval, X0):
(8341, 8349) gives 0.676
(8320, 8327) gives 0.696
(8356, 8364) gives 0.696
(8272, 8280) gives 0.704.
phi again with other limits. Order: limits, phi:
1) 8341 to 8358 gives 8357.26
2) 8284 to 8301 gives 8284.45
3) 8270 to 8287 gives 8284.45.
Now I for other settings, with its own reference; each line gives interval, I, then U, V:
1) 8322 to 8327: 1.24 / -0.09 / 1.24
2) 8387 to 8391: 1.20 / 0.01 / 1.20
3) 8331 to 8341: 1.20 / 0.01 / 1.20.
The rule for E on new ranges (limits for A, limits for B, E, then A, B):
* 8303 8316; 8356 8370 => 0.91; 15.9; 17.4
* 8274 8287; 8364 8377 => 1.04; 16.7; 16.0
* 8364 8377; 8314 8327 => 1.00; 16.0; 16.1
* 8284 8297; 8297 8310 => 1.01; 16.4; 16.2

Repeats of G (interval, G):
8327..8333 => 0.83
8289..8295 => 0.92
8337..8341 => 0.84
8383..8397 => 0.79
